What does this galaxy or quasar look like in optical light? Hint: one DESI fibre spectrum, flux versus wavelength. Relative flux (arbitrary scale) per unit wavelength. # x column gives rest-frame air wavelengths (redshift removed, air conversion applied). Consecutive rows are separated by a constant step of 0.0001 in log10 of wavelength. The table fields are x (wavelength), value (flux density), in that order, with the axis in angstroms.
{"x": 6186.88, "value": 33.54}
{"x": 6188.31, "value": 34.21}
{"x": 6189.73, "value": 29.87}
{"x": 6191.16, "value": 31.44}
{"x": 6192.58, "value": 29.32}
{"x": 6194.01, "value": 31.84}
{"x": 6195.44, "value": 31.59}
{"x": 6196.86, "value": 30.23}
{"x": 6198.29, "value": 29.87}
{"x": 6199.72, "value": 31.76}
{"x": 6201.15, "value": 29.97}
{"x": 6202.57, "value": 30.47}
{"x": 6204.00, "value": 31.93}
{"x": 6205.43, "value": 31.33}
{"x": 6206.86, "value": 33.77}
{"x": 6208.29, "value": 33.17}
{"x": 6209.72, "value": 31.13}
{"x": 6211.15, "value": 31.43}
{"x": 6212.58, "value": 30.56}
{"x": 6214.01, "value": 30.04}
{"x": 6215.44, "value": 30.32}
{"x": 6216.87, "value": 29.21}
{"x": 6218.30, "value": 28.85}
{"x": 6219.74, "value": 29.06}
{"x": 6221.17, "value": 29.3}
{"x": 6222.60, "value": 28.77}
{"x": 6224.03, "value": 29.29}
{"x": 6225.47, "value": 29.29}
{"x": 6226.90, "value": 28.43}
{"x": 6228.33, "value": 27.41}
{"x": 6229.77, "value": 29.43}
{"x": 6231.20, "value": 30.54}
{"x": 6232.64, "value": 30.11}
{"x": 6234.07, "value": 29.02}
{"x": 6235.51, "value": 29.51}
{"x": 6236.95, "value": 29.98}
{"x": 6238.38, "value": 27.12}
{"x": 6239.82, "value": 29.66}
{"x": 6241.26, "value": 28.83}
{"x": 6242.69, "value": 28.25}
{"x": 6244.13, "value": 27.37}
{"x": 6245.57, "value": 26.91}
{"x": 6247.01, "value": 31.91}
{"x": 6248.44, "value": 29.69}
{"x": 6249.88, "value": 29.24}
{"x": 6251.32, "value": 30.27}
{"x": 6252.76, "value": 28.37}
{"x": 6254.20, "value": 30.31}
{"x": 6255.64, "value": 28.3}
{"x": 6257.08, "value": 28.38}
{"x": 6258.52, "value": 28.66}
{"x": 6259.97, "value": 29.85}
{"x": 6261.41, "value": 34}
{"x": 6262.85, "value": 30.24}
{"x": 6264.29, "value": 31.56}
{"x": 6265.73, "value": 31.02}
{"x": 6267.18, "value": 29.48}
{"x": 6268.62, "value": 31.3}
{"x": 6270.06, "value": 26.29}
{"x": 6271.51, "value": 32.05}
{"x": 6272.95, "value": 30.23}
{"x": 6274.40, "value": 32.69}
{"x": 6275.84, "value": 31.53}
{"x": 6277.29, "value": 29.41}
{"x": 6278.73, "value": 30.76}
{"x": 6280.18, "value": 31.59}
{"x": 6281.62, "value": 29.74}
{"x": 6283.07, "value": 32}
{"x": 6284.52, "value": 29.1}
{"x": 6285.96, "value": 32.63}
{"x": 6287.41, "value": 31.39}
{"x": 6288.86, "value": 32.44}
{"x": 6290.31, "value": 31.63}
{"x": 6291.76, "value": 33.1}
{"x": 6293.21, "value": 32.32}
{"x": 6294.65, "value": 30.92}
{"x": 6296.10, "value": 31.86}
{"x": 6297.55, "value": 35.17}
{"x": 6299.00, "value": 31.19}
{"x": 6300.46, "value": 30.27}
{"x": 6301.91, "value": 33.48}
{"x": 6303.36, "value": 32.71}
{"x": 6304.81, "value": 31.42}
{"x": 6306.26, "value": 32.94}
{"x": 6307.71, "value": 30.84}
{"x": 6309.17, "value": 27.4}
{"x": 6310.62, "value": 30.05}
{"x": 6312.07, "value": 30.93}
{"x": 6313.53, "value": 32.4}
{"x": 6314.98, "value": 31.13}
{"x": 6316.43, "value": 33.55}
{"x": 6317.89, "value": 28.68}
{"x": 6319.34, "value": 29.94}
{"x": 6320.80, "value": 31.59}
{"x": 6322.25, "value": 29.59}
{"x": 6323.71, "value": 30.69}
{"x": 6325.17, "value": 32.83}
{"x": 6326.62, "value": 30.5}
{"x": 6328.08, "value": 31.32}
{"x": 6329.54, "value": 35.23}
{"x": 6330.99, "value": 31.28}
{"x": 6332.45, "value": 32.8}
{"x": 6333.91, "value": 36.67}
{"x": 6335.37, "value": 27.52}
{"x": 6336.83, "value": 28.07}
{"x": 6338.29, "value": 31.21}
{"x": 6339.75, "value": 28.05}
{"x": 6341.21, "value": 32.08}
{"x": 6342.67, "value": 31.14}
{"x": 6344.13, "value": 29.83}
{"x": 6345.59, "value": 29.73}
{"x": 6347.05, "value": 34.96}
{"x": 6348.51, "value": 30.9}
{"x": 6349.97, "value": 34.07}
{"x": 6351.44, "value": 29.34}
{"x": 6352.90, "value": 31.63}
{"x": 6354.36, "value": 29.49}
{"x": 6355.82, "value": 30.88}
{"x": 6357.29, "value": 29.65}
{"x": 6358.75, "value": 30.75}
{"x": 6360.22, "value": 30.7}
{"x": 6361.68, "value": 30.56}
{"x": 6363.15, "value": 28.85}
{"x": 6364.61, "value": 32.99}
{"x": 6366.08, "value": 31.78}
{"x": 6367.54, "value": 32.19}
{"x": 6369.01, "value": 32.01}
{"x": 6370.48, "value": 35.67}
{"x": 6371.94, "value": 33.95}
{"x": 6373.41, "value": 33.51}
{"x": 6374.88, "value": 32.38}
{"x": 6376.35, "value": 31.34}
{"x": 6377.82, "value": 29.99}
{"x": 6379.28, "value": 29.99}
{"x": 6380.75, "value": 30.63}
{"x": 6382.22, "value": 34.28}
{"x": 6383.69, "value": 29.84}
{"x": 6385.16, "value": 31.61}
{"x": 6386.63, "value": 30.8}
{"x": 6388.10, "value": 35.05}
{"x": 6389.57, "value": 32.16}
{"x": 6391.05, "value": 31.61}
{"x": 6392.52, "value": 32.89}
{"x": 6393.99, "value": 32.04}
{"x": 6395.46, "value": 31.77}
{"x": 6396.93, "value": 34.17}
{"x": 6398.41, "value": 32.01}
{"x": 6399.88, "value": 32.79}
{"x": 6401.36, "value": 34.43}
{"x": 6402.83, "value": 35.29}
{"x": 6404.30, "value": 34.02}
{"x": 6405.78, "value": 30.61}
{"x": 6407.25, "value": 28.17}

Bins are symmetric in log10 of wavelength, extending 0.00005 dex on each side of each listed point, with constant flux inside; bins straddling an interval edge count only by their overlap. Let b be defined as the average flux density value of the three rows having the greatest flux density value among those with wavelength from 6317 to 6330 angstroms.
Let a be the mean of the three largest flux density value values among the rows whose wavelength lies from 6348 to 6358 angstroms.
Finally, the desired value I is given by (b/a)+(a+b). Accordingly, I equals 66.4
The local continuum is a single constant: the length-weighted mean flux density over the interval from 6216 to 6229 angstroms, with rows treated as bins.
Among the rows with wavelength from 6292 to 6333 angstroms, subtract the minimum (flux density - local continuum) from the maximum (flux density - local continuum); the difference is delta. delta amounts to 7.8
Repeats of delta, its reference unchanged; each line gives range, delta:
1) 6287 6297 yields 2.2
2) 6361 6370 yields 4.1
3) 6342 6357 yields 5.6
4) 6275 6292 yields 4.0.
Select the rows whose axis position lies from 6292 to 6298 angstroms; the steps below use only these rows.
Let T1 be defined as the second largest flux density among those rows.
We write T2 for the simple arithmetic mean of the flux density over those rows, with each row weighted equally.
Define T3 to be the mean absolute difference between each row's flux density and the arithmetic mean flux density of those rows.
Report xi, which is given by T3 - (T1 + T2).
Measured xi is -63.6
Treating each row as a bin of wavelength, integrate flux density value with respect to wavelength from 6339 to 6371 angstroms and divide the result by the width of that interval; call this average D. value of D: 31.2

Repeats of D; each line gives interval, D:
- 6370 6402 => 32.4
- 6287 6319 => 31.6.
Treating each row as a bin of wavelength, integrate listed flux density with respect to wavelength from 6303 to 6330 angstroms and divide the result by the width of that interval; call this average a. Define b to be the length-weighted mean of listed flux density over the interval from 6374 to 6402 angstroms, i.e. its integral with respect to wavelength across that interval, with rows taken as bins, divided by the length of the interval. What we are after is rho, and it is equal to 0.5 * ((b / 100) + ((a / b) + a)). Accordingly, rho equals 16.2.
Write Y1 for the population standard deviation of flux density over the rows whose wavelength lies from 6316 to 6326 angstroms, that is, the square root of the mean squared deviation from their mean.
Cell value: 1.64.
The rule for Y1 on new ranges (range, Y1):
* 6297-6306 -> 1.63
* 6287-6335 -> 1.82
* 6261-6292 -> 1.62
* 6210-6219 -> 0.85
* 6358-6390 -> 1.74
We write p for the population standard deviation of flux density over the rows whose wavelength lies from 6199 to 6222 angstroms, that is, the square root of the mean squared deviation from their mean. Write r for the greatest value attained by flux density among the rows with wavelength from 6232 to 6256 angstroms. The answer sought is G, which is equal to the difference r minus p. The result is 30.5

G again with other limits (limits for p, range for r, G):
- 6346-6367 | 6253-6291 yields 32.3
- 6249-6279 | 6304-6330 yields 33.5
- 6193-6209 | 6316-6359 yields 35.5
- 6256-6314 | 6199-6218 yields 32.0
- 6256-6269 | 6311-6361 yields 35.0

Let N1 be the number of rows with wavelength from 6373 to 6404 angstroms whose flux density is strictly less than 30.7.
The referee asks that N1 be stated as 4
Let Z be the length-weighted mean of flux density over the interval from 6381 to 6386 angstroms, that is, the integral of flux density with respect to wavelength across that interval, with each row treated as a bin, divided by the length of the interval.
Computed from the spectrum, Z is 31.8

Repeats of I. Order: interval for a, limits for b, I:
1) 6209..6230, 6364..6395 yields 67.2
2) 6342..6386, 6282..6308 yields 69.9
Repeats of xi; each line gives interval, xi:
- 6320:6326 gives -61.7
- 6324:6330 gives -63.7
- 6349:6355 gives -61.0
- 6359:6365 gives -60.4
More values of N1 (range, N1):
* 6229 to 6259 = 20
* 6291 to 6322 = 5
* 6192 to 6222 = 12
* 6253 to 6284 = 11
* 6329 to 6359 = 8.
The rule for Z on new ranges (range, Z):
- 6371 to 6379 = 32.2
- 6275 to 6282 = 30.7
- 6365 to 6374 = 33.2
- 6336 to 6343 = 30.0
